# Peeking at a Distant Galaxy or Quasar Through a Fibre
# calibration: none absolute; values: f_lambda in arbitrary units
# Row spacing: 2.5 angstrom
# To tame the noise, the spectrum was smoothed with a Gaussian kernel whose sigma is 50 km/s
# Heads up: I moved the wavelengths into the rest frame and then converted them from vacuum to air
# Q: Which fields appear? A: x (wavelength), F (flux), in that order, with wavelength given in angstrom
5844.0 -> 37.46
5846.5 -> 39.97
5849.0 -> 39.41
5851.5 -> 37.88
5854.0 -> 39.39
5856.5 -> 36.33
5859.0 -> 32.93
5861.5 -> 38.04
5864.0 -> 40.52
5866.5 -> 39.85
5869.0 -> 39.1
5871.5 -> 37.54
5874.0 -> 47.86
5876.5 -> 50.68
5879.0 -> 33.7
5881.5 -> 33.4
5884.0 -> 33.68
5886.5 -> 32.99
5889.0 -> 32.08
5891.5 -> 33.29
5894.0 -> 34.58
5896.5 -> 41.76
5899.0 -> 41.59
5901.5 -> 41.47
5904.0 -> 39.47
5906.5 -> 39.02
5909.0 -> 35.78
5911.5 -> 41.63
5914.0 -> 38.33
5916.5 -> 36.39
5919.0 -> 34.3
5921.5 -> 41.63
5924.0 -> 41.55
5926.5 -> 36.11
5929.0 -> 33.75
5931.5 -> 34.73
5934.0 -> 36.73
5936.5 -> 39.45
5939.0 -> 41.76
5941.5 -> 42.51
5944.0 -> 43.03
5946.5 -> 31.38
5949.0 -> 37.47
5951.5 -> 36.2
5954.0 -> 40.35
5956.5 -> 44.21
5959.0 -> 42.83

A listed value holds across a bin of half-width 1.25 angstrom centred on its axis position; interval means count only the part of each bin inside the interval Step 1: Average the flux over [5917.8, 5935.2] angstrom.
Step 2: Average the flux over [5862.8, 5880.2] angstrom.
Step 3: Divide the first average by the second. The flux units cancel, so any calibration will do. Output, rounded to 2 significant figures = 0.89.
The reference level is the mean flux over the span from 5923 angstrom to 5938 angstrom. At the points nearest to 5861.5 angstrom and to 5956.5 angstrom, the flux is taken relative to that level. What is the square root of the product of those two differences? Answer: 2.7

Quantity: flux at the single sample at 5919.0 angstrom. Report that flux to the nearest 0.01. 34.30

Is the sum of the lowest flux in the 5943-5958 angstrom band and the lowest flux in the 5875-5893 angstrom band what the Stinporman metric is 63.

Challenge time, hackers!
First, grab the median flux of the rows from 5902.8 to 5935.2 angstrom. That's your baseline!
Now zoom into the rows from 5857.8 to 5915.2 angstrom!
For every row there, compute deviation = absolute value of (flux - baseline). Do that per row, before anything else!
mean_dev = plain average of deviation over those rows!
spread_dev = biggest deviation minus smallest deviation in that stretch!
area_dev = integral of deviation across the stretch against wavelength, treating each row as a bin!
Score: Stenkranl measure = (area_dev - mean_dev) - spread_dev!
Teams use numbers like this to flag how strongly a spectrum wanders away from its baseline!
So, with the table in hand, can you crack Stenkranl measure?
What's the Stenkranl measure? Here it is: 210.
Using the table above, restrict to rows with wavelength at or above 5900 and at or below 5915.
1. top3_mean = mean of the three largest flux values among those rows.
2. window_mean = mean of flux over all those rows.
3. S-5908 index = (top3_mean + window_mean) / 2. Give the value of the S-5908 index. 40.1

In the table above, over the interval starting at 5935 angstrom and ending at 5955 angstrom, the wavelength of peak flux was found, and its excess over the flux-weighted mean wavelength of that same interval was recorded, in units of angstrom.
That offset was -1.1 angstrom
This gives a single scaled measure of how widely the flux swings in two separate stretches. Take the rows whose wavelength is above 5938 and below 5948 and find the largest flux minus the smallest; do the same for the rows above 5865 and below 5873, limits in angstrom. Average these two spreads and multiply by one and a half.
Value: 10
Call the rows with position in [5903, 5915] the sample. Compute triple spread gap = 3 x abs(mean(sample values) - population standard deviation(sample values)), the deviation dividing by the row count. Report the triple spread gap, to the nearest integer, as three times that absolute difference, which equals 111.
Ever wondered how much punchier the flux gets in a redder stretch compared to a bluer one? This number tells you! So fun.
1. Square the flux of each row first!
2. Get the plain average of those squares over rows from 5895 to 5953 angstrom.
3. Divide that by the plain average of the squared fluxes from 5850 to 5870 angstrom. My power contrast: 1.03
